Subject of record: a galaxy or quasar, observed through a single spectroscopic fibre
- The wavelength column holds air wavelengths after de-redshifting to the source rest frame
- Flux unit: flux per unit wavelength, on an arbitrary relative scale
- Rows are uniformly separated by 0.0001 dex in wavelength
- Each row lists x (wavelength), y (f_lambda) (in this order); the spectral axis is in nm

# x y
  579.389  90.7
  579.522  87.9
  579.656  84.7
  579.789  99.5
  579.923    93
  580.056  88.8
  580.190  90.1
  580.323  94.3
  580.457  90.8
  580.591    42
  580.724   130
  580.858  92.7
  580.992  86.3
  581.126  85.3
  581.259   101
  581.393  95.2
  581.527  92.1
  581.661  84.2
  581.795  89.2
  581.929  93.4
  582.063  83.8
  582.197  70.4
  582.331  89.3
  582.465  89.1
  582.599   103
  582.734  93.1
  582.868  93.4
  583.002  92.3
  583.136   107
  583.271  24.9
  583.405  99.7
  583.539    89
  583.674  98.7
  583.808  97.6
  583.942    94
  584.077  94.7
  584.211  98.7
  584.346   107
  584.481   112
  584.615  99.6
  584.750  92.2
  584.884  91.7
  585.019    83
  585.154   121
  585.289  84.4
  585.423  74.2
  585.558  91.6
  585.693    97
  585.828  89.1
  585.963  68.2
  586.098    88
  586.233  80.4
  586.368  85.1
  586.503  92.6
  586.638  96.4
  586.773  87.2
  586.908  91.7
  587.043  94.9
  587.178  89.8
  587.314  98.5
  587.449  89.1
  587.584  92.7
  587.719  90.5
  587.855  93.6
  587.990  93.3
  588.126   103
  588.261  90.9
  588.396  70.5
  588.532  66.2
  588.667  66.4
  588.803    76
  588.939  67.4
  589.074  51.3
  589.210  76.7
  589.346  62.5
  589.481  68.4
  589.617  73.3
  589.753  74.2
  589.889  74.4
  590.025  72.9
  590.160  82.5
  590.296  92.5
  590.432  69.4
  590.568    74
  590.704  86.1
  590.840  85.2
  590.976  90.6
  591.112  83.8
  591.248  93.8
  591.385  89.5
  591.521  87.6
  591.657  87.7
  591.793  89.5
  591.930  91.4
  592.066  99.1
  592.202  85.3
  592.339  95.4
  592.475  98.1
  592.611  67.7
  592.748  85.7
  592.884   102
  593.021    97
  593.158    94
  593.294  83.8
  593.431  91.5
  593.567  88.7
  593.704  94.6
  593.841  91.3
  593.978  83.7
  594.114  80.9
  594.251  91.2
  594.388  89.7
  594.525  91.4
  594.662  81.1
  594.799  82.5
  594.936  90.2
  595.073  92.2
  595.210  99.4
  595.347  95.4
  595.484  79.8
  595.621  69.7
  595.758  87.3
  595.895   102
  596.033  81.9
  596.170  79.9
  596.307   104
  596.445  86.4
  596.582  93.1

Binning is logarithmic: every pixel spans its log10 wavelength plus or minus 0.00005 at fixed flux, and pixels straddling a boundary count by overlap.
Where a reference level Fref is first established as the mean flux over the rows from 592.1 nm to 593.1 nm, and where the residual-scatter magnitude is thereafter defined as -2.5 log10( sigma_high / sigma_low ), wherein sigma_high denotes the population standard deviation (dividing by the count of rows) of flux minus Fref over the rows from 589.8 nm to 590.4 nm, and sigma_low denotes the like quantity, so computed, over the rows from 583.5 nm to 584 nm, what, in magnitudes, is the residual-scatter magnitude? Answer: -0.78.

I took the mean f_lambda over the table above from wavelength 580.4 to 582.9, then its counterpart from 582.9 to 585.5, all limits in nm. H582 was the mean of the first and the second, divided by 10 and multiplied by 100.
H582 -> 912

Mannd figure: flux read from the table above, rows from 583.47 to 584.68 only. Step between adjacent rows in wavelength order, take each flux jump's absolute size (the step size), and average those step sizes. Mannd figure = 5.6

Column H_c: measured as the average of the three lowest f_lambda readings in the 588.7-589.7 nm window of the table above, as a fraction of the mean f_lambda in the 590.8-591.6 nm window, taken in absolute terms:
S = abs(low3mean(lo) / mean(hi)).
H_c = 0.68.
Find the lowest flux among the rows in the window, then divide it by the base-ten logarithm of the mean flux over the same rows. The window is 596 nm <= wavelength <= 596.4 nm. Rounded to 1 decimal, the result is 41.0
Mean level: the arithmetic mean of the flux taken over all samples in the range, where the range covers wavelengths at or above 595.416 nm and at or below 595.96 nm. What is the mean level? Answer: 84.7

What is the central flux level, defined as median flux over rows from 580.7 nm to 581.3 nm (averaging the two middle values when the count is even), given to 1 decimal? 92.7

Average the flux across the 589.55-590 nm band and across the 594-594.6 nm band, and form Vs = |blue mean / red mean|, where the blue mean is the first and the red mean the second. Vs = 0.84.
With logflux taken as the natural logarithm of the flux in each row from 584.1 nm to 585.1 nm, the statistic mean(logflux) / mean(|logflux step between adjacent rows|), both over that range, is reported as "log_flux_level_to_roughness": 64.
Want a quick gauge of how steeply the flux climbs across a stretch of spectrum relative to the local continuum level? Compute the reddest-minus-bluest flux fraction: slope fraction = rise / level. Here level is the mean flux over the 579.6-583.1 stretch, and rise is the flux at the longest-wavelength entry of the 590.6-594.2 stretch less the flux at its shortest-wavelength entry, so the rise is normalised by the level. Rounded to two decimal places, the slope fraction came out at -0.06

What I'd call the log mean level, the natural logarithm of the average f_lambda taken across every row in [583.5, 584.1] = 4.55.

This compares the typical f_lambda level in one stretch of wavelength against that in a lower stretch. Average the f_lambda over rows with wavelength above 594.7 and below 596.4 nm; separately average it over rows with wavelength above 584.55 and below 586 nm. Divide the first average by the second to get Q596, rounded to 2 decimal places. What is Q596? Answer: 0.98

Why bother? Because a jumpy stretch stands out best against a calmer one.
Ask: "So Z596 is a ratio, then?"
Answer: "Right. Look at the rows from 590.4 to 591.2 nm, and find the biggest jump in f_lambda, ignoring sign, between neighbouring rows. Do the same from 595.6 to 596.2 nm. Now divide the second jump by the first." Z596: 1.7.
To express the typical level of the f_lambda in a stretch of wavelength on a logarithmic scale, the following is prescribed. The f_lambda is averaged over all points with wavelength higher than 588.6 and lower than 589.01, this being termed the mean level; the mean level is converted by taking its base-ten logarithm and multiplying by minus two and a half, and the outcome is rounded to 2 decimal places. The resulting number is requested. -4.61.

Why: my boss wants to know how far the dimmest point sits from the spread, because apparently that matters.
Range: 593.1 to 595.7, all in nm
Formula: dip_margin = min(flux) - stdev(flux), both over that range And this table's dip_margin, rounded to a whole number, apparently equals 63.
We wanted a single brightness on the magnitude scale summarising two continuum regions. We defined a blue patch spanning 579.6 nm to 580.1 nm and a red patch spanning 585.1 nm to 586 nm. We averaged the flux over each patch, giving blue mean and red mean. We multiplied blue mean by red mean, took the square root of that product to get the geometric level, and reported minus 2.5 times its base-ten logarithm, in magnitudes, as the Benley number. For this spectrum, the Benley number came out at -4.89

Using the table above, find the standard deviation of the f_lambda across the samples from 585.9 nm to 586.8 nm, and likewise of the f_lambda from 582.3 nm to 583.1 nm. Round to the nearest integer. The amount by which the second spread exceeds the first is -4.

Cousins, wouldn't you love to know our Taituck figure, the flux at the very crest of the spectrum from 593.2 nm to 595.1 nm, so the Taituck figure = 94.6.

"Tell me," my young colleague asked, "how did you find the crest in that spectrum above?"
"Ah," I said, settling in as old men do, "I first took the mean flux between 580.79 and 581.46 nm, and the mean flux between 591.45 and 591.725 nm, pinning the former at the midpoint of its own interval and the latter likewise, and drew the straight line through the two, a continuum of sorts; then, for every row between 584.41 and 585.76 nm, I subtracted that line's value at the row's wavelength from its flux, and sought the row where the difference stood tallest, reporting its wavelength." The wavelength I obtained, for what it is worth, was 585.154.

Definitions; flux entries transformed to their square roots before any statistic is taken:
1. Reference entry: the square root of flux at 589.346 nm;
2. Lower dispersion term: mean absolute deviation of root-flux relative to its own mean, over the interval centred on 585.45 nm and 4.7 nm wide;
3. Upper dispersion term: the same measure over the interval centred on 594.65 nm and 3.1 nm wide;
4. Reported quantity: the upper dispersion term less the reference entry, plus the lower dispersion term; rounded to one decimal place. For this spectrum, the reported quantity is -7.1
